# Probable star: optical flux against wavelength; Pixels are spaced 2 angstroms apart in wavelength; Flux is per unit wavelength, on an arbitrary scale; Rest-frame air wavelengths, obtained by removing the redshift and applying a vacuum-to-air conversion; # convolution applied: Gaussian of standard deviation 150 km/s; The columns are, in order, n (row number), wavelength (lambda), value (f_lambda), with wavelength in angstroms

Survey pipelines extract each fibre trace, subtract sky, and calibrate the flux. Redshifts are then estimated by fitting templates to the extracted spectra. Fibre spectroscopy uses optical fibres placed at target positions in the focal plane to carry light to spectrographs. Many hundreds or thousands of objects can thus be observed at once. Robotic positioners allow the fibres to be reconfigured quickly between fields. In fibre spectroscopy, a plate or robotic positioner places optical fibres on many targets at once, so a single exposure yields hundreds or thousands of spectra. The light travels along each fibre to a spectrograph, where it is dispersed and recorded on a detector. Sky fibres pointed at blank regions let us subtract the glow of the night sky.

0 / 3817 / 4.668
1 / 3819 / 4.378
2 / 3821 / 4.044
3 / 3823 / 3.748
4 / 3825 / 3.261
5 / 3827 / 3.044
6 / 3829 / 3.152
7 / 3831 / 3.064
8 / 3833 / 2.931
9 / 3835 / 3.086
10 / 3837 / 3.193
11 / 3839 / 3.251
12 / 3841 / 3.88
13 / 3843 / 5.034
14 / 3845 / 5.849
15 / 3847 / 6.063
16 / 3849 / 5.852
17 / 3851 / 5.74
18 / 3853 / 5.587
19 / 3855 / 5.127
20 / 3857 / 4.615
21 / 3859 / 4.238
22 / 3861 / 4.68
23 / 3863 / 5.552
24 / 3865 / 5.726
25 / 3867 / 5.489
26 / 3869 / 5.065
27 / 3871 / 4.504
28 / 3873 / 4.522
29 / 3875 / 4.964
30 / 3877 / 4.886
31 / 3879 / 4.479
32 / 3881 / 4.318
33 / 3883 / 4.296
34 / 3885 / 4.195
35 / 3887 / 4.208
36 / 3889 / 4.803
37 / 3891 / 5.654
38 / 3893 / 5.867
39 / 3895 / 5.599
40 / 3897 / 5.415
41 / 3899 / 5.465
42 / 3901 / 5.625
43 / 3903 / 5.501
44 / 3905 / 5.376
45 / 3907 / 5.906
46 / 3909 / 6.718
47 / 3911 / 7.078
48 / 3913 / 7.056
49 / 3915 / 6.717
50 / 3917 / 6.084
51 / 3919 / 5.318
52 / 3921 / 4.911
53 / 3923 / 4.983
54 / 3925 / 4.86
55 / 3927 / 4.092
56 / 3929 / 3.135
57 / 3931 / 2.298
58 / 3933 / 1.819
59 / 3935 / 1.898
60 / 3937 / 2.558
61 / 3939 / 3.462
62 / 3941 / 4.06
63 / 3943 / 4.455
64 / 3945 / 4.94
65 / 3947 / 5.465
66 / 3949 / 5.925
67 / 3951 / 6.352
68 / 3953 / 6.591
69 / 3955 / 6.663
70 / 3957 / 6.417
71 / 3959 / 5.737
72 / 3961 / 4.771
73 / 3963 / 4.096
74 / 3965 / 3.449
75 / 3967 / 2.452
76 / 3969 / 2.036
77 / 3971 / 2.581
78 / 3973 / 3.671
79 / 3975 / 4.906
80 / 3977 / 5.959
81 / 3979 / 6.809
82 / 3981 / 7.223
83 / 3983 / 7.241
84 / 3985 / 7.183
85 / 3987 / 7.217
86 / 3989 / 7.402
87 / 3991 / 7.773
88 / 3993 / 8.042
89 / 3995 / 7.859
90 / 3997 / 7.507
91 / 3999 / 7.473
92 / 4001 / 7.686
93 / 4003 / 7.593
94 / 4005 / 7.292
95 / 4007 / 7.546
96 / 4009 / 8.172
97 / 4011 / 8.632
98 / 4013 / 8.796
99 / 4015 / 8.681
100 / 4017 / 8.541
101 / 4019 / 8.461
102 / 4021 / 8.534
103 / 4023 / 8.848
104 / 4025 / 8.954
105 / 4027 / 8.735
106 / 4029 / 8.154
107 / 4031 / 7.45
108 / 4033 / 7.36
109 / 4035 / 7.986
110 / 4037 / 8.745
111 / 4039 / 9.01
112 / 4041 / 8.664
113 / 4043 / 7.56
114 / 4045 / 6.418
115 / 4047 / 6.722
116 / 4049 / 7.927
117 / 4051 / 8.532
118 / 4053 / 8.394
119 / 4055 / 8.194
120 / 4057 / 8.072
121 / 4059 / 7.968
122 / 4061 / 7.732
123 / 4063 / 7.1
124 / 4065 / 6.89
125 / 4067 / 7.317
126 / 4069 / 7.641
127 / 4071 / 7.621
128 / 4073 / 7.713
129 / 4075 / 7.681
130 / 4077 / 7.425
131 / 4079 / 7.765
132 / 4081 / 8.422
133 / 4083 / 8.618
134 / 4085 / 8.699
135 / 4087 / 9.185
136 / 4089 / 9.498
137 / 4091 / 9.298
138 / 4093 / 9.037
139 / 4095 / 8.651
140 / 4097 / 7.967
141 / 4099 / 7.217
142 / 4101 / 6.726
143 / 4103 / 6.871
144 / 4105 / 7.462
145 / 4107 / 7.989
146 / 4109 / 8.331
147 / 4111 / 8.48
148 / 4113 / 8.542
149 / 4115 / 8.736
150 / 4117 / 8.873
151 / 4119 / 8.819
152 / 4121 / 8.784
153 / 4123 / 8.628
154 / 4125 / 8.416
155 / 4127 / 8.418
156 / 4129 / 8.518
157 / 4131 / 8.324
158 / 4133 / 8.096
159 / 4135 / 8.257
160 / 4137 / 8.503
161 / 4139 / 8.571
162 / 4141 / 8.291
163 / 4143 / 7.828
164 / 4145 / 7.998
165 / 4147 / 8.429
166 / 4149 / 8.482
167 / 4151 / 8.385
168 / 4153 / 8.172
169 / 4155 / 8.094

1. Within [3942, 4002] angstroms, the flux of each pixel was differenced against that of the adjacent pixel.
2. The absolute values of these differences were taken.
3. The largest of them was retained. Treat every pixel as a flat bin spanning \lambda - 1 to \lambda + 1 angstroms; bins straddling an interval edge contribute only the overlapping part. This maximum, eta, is 1.2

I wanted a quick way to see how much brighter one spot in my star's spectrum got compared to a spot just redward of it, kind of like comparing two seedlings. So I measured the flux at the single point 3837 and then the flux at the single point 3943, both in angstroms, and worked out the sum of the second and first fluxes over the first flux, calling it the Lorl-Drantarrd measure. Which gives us 2.40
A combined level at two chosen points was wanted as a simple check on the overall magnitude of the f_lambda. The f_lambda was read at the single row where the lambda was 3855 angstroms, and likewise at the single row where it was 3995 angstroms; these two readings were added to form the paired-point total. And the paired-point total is 13.0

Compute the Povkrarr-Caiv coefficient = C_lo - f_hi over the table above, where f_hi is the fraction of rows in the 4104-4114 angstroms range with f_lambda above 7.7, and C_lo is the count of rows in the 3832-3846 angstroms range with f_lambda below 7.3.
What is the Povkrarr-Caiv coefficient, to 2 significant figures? 6.2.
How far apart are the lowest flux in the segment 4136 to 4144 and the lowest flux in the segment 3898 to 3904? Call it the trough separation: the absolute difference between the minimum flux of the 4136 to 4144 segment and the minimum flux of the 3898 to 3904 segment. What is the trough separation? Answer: 2.4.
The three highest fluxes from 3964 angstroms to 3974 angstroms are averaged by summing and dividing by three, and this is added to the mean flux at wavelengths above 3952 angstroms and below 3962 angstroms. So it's 9.3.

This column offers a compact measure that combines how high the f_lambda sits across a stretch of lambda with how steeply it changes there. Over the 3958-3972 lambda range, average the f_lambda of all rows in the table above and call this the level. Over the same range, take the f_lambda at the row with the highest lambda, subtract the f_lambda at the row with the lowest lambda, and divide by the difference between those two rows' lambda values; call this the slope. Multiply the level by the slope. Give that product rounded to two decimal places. -0.94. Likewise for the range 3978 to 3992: 0.58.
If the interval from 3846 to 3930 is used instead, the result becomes -0.19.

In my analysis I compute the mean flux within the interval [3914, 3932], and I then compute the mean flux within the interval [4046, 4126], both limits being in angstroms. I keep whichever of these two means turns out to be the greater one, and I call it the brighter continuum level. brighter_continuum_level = 8.10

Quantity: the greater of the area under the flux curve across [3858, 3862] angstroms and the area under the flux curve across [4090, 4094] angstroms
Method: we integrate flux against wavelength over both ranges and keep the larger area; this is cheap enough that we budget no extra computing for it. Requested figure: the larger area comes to 37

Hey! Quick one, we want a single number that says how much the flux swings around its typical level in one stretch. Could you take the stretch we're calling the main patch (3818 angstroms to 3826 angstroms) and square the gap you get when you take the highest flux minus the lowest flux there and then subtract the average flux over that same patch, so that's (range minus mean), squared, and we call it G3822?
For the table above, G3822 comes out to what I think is 8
